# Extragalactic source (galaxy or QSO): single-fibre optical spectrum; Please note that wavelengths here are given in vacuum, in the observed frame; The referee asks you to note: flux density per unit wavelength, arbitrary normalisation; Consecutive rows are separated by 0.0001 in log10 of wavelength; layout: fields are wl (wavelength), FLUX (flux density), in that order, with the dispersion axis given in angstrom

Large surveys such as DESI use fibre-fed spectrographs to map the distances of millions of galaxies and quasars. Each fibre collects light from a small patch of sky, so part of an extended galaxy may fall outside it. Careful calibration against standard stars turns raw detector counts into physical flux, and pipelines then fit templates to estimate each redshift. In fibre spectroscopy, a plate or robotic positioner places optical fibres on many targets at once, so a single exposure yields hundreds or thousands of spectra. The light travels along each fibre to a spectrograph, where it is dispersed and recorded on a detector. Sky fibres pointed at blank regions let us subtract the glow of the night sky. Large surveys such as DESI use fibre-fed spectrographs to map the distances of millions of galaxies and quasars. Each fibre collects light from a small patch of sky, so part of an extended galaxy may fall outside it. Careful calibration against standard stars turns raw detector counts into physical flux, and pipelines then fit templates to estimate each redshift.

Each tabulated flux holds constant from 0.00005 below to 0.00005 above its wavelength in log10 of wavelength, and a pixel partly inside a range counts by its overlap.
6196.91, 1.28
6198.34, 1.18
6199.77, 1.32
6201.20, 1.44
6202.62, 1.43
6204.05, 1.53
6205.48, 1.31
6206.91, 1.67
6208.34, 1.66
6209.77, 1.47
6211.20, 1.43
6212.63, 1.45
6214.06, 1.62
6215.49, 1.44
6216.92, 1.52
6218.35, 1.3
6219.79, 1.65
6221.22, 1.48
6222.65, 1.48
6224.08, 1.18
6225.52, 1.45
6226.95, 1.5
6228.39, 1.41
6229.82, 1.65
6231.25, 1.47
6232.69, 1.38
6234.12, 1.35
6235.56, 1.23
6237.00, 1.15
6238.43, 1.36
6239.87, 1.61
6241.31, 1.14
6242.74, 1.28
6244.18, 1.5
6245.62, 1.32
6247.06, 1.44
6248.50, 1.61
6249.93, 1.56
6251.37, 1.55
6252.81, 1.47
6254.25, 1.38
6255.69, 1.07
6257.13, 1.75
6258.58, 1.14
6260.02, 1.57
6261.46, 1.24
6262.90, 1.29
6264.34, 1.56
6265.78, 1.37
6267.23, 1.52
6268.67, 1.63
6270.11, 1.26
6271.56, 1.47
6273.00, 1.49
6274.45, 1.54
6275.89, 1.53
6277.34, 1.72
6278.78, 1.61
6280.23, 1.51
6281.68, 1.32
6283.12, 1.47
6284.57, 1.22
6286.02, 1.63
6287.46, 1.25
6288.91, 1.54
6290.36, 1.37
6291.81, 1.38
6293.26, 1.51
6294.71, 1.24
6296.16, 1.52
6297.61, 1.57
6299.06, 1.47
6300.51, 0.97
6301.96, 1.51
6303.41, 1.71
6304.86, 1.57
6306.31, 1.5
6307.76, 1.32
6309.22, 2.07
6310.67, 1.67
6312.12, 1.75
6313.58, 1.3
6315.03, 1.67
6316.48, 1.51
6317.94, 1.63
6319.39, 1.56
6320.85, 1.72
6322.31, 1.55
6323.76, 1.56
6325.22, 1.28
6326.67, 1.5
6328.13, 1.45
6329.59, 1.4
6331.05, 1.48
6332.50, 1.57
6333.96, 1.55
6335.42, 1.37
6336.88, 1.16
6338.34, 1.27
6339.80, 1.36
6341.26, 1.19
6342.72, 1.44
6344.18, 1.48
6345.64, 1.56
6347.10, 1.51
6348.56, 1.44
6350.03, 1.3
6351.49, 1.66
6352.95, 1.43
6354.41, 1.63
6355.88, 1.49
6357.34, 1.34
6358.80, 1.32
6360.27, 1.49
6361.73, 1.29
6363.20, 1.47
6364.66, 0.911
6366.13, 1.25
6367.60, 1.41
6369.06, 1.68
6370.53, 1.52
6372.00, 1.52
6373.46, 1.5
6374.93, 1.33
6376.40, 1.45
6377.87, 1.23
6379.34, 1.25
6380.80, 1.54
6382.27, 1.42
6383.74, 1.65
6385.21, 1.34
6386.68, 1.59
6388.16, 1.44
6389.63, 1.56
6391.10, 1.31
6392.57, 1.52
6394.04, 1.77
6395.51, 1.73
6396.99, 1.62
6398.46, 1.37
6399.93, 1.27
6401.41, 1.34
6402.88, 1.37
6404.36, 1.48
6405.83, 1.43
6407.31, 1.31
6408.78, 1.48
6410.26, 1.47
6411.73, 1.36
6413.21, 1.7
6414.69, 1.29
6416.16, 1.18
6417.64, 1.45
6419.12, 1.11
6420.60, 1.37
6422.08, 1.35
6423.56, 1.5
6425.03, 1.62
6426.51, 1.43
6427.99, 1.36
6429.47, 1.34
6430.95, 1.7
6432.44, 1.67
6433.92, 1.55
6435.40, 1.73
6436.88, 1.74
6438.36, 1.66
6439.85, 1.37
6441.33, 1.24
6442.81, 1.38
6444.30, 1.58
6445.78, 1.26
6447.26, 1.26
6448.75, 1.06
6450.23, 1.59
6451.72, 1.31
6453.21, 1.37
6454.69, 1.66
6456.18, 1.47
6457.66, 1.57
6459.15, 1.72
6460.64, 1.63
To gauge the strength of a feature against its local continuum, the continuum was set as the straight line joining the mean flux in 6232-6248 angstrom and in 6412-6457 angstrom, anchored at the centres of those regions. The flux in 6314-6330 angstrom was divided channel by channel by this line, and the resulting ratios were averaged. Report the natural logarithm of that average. 0.10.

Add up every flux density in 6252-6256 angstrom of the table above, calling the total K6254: 3.92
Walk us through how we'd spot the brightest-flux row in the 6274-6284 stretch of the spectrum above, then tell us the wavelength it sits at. 6277.34 angstrom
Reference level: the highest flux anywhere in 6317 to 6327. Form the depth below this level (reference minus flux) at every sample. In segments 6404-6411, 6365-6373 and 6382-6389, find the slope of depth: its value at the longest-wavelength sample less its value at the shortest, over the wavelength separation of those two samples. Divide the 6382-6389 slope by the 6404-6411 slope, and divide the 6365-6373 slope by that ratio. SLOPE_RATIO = 0.023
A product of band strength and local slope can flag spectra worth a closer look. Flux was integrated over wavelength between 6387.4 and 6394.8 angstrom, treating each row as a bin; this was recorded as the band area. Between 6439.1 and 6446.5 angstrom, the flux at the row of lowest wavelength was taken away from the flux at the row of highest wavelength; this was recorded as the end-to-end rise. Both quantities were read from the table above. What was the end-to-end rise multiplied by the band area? -1.2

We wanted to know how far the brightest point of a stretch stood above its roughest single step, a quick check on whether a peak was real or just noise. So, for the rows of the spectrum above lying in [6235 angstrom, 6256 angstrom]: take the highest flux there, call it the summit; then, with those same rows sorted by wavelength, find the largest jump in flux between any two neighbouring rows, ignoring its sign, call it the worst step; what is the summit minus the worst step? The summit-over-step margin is 1.14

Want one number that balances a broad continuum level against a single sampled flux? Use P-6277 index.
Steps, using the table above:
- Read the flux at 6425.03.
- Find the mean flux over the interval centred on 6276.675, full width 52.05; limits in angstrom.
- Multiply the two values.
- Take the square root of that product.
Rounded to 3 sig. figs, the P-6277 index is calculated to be 1.52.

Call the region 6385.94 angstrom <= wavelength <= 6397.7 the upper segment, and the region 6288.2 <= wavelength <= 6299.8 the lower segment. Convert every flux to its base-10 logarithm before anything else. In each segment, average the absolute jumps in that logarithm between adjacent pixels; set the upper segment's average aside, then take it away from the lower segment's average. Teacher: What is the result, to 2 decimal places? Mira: 0.00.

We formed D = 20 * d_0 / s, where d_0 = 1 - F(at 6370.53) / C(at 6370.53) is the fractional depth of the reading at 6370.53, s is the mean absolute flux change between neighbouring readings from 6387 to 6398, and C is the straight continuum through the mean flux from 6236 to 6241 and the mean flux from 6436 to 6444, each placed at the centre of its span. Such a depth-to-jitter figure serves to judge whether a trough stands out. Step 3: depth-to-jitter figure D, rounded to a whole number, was -7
